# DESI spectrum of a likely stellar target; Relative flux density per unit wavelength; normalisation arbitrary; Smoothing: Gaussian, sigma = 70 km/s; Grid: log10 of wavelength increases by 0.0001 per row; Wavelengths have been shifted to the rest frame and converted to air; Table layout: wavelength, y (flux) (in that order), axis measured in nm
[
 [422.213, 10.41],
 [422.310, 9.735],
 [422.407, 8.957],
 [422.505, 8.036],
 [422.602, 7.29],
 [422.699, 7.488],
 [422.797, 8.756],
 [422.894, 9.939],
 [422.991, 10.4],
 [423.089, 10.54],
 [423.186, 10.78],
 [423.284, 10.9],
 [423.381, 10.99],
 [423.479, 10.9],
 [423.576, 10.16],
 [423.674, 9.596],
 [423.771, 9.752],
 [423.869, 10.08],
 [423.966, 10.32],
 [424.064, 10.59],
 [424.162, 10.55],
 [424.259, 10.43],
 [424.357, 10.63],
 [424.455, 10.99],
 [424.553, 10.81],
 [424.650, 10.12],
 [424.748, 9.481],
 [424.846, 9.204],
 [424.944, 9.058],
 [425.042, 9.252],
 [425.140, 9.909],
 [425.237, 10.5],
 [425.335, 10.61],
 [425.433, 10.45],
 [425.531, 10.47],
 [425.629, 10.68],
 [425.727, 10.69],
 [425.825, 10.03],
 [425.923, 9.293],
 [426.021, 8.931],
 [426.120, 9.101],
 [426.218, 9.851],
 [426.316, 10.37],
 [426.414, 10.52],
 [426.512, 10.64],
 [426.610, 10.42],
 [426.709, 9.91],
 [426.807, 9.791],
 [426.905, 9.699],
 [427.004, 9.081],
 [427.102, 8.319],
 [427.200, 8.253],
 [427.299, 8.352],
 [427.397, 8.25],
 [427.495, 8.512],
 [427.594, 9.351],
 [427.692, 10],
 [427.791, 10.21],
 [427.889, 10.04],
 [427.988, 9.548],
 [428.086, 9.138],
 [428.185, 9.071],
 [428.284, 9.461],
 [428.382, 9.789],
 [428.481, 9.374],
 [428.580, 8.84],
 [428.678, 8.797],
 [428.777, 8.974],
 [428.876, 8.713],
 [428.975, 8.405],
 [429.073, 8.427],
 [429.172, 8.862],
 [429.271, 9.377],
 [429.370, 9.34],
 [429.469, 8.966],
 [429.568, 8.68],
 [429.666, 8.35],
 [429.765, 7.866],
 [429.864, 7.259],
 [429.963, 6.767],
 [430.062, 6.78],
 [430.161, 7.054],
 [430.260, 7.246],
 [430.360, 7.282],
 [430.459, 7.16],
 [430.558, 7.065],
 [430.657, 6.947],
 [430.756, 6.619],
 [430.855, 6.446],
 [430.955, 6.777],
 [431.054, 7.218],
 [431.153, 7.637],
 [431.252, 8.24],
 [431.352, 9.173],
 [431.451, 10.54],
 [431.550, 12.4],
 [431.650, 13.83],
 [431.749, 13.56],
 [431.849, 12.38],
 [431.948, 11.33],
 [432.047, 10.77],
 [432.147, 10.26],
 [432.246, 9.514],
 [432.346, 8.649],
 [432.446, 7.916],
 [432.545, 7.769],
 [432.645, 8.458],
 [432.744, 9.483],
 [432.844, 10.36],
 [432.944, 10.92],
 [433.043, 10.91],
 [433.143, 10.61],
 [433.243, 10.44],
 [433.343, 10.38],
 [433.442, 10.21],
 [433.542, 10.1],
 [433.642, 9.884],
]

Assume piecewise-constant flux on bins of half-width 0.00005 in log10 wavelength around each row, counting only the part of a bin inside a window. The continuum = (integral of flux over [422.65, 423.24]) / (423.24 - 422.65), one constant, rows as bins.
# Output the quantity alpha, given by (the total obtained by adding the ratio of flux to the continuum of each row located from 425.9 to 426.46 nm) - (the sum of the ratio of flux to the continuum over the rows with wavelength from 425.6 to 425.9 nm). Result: 2.8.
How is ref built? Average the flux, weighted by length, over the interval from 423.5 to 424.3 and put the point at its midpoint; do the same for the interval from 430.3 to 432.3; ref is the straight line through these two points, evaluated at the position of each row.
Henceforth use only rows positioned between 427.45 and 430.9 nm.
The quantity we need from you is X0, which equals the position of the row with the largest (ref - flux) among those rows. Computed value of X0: 430.855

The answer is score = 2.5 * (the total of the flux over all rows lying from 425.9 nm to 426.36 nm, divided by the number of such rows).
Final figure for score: 23.8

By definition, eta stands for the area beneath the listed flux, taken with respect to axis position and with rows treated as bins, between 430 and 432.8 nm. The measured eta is 25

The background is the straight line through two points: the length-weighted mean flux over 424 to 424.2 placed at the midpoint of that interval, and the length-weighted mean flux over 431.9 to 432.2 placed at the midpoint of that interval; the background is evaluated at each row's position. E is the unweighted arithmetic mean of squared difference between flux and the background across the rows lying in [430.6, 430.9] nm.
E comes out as 17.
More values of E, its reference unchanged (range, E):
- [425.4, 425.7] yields 0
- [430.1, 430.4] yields 12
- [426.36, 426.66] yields 0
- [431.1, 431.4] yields 6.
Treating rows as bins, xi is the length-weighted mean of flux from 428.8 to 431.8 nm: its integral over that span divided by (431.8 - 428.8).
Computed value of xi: 8.4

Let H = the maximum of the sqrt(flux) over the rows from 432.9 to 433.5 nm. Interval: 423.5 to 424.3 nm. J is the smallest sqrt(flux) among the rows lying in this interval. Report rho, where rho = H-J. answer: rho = 0.21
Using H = 3.30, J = 3.1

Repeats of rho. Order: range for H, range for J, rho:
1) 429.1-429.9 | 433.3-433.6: -0.12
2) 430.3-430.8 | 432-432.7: -0.09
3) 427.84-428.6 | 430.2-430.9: 0.63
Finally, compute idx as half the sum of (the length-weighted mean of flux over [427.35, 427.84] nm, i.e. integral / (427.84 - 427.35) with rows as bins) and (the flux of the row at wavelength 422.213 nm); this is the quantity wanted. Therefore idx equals 9.8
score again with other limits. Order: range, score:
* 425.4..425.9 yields 26.2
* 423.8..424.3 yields 26.0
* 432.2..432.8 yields 21.6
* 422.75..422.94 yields 23.4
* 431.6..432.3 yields 29.2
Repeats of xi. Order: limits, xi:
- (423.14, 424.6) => 10.5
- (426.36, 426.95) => 10.2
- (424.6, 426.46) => 9.9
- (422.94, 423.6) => 10.7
